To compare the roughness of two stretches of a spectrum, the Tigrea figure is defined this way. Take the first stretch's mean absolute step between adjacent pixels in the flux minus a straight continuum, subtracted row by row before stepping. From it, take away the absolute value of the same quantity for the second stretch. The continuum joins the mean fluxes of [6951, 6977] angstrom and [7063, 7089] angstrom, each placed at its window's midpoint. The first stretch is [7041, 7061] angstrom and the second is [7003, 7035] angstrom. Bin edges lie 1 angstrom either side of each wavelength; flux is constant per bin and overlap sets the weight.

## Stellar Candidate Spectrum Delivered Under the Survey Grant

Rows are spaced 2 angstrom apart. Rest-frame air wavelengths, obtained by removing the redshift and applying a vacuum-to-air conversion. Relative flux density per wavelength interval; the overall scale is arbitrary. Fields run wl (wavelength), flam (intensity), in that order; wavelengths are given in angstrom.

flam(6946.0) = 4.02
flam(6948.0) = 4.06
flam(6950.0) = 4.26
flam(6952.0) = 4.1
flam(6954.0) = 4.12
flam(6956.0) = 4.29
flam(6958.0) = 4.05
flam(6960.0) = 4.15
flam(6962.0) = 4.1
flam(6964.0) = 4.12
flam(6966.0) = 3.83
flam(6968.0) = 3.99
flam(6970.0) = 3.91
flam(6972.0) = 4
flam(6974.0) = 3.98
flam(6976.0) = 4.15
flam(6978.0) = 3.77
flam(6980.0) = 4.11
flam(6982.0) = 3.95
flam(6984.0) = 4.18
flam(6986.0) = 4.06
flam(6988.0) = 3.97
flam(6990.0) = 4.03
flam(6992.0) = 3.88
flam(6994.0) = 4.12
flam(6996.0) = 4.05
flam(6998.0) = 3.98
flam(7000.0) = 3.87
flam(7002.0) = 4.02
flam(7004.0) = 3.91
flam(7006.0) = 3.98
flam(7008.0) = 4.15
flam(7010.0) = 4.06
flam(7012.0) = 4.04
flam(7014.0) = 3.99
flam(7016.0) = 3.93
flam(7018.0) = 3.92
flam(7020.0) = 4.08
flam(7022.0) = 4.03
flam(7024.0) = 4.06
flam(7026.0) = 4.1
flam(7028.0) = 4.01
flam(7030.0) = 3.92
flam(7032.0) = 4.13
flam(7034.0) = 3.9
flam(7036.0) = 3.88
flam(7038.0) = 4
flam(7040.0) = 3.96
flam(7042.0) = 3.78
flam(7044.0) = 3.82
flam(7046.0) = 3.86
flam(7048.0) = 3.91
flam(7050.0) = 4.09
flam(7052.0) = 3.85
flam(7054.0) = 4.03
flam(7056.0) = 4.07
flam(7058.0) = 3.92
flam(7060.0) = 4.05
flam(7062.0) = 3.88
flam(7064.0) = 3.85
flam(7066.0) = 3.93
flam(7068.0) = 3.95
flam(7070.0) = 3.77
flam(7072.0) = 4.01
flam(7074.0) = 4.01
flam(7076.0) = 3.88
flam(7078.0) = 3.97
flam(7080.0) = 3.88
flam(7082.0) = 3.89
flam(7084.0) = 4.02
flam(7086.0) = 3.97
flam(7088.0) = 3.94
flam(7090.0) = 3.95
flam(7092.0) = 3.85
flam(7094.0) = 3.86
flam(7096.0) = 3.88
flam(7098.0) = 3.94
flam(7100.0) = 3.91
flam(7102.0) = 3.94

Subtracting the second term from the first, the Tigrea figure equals 0.027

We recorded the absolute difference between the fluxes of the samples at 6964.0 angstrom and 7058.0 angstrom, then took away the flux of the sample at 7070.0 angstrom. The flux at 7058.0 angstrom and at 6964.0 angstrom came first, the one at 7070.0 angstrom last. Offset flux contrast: -3.57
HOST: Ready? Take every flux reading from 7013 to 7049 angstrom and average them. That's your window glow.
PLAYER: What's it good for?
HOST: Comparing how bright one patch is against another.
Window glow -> 3.96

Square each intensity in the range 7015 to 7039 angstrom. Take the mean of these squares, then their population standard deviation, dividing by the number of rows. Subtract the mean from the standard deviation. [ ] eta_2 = -15.3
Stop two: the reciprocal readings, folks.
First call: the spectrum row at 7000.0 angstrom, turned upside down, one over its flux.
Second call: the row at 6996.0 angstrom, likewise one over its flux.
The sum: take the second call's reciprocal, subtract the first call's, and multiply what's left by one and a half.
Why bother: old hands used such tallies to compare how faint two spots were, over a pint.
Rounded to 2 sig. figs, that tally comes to -0.017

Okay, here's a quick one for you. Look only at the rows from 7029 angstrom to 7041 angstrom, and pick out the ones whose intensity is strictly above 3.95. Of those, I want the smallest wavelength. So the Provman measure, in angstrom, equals 7032.0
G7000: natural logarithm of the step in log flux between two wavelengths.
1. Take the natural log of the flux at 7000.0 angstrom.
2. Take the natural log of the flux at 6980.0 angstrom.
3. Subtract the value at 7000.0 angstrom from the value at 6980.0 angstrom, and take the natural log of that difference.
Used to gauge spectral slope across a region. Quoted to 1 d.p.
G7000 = -2.8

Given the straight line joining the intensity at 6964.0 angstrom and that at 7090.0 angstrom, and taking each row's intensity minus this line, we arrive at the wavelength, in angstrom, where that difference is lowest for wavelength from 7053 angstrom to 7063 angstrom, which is 7062.0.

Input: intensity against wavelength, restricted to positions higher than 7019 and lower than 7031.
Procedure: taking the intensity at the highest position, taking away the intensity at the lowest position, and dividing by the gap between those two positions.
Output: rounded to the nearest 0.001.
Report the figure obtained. -0.016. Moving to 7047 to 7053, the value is -0.015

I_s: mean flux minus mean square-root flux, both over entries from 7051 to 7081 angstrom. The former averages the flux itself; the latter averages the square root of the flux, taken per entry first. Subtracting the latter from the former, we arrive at 1.953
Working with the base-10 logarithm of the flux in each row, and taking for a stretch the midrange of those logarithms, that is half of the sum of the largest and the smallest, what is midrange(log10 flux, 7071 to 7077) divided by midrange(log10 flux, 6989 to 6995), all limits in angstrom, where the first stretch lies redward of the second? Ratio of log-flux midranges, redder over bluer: 0.99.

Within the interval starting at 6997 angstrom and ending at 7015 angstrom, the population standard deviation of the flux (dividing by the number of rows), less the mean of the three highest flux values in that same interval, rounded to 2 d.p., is -4.01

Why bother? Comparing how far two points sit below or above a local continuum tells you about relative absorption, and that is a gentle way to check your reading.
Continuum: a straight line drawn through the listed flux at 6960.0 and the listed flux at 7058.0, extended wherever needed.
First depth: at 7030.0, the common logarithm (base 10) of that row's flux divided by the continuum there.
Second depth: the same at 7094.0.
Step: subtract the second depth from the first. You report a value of -0.010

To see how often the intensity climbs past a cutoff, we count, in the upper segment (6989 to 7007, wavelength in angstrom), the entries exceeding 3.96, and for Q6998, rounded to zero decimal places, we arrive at 6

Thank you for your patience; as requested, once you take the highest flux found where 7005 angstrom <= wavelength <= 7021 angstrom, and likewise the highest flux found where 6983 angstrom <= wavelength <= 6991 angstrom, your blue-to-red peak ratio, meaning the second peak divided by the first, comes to 1.01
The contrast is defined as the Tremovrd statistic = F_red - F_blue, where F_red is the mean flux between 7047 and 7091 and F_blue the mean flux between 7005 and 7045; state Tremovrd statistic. -0.04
